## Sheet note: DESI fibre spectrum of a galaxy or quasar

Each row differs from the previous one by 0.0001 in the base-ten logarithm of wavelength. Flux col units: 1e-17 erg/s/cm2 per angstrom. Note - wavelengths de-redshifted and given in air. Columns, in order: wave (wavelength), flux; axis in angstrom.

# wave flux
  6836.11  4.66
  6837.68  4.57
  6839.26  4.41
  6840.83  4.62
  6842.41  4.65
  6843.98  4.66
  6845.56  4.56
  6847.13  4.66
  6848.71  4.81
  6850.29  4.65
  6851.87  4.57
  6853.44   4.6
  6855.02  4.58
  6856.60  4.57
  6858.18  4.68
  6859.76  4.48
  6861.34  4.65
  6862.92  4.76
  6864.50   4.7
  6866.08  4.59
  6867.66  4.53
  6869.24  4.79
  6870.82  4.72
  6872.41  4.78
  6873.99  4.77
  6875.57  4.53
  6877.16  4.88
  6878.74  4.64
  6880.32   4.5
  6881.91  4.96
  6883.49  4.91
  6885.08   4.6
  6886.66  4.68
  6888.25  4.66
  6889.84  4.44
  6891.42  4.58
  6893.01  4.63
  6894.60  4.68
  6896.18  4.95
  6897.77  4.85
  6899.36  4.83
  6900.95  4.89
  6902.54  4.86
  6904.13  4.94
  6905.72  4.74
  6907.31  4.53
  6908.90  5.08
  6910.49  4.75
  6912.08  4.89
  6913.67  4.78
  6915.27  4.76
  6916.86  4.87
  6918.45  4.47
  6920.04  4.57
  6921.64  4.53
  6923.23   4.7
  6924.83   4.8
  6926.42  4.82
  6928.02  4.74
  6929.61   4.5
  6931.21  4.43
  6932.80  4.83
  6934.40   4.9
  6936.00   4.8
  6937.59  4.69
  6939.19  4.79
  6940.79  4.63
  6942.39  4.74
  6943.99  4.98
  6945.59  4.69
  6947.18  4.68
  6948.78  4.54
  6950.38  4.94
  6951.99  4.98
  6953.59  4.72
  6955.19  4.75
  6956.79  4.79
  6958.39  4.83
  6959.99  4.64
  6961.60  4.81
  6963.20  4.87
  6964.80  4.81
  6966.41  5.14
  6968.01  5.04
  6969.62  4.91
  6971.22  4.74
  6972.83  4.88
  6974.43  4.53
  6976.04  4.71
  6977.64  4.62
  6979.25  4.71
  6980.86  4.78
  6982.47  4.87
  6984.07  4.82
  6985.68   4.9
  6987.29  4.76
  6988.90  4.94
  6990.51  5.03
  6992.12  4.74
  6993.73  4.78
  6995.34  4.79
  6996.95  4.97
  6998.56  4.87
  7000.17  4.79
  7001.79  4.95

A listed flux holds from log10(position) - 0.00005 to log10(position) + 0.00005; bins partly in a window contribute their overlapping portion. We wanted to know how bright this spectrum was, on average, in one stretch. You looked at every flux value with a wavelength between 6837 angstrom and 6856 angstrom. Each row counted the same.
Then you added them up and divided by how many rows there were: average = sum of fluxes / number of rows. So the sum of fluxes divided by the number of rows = 4.61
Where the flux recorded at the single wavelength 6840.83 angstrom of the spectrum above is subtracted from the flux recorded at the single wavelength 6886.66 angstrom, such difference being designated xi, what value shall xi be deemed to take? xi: 0.1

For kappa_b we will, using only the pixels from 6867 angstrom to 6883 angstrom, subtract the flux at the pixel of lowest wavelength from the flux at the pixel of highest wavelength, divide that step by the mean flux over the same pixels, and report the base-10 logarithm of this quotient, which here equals -1.04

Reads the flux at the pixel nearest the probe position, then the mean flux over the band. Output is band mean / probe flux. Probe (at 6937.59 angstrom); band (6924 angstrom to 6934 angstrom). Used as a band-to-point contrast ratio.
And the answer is 1.00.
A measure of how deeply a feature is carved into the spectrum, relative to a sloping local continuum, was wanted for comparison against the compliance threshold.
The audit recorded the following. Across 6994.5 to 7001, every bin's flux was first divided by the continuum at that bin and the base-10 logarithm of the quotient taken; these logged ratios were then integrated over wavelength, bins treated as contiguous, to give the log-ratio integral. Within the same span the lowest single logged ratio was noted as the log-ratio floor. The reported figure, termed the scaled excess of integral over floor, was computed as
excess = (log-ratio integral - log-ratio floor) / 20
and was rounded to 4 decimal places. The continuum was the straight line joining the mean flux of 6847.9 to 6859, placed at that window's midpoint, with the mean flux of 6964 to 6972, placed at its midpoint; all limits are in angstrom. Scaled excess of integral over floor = -0.0033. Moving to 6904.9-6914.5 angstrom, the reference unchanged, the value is 0.0017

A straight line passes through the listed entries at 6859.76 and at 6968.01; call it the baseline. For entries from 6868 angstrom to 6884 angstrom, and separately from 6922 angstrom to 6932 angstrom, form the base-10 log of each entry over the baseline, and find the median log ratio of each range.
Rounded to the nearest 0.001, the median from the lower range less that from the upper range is 0.030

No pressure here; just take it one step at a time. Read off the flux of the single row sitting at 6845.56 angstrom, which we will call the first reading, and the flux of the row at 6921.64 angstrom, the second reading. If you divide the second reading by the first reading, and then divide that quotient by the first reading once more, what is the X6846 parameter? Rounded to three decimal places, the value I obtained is 0.218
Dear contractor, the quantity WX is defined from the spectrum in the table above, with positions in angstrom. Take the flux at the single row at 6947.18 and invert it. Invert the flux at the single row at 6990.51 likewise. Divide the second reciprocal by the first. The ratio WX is 0.93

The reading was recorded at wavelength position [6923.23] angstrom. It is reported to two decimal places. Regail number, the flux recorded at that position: 4.70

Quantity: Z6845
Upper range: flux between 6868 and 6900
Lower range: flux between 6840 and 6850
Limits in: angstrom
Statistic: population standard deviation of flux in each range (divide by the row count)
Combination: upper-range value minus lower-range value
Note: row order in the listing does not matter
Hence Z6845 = 0.071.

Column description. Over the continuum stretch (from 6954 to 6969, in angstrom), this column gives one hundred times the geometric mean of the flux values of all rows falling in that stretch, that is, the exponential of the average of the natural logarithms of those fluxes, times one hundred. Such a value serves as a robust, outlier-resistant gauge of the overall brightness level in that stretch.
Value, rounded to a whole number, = 485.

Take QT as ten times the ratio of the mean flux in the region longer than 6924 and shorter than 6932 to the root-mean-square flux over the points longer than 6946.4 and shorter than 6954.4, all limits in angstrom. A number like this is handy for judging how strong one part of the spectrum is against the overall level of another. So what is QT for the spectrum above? 9.8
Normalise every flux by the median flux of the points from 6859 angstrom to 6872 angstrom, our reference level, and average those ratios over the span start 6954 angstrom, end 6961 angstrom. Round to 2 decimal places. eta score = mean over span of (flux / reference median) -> 1.02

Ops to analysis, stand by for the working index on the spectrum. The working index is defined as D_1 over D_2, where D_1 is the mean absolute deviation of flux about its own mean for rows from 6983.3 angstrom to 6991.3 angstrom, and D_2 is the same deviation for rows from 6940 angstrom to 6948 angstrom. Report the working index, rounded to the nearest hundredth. 0.85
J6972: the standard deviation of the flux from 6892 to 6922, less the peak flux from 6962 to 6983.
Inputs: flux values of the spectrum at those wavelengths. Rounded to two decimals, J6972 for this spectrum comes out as -4.98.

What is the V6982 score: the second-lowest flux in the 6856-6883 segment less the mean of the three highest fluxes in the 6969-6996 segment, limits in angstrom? -0.46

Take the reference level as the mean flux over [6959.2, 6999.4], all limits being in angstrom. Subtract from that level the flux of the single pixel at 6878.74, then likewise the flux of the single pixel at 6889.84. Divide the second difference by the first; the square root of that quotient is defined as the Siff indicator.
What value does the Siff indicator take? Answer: 1.4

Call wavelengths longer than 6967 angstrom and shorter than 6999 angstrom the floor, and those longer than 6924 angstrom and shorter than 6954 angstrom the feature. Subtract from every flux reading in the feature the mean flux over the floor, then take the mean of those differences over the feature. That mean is -0.07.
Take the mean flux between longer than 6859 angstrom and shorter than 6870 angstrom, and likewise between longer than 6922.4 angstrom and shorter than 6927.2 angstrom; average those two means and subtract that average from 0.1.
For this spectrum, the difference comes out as -4.61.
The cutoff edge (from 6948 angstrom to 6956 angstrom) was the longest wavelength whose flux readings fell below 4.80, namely 6955.19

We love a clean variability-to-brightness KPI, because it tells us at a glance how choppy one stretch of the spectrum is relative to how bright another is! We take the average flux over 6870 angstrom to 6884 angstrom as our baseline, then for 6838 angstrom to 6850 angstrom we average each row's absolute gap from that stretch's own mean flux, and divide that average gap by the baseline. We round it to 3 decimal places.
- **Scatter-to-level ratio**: 0.017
